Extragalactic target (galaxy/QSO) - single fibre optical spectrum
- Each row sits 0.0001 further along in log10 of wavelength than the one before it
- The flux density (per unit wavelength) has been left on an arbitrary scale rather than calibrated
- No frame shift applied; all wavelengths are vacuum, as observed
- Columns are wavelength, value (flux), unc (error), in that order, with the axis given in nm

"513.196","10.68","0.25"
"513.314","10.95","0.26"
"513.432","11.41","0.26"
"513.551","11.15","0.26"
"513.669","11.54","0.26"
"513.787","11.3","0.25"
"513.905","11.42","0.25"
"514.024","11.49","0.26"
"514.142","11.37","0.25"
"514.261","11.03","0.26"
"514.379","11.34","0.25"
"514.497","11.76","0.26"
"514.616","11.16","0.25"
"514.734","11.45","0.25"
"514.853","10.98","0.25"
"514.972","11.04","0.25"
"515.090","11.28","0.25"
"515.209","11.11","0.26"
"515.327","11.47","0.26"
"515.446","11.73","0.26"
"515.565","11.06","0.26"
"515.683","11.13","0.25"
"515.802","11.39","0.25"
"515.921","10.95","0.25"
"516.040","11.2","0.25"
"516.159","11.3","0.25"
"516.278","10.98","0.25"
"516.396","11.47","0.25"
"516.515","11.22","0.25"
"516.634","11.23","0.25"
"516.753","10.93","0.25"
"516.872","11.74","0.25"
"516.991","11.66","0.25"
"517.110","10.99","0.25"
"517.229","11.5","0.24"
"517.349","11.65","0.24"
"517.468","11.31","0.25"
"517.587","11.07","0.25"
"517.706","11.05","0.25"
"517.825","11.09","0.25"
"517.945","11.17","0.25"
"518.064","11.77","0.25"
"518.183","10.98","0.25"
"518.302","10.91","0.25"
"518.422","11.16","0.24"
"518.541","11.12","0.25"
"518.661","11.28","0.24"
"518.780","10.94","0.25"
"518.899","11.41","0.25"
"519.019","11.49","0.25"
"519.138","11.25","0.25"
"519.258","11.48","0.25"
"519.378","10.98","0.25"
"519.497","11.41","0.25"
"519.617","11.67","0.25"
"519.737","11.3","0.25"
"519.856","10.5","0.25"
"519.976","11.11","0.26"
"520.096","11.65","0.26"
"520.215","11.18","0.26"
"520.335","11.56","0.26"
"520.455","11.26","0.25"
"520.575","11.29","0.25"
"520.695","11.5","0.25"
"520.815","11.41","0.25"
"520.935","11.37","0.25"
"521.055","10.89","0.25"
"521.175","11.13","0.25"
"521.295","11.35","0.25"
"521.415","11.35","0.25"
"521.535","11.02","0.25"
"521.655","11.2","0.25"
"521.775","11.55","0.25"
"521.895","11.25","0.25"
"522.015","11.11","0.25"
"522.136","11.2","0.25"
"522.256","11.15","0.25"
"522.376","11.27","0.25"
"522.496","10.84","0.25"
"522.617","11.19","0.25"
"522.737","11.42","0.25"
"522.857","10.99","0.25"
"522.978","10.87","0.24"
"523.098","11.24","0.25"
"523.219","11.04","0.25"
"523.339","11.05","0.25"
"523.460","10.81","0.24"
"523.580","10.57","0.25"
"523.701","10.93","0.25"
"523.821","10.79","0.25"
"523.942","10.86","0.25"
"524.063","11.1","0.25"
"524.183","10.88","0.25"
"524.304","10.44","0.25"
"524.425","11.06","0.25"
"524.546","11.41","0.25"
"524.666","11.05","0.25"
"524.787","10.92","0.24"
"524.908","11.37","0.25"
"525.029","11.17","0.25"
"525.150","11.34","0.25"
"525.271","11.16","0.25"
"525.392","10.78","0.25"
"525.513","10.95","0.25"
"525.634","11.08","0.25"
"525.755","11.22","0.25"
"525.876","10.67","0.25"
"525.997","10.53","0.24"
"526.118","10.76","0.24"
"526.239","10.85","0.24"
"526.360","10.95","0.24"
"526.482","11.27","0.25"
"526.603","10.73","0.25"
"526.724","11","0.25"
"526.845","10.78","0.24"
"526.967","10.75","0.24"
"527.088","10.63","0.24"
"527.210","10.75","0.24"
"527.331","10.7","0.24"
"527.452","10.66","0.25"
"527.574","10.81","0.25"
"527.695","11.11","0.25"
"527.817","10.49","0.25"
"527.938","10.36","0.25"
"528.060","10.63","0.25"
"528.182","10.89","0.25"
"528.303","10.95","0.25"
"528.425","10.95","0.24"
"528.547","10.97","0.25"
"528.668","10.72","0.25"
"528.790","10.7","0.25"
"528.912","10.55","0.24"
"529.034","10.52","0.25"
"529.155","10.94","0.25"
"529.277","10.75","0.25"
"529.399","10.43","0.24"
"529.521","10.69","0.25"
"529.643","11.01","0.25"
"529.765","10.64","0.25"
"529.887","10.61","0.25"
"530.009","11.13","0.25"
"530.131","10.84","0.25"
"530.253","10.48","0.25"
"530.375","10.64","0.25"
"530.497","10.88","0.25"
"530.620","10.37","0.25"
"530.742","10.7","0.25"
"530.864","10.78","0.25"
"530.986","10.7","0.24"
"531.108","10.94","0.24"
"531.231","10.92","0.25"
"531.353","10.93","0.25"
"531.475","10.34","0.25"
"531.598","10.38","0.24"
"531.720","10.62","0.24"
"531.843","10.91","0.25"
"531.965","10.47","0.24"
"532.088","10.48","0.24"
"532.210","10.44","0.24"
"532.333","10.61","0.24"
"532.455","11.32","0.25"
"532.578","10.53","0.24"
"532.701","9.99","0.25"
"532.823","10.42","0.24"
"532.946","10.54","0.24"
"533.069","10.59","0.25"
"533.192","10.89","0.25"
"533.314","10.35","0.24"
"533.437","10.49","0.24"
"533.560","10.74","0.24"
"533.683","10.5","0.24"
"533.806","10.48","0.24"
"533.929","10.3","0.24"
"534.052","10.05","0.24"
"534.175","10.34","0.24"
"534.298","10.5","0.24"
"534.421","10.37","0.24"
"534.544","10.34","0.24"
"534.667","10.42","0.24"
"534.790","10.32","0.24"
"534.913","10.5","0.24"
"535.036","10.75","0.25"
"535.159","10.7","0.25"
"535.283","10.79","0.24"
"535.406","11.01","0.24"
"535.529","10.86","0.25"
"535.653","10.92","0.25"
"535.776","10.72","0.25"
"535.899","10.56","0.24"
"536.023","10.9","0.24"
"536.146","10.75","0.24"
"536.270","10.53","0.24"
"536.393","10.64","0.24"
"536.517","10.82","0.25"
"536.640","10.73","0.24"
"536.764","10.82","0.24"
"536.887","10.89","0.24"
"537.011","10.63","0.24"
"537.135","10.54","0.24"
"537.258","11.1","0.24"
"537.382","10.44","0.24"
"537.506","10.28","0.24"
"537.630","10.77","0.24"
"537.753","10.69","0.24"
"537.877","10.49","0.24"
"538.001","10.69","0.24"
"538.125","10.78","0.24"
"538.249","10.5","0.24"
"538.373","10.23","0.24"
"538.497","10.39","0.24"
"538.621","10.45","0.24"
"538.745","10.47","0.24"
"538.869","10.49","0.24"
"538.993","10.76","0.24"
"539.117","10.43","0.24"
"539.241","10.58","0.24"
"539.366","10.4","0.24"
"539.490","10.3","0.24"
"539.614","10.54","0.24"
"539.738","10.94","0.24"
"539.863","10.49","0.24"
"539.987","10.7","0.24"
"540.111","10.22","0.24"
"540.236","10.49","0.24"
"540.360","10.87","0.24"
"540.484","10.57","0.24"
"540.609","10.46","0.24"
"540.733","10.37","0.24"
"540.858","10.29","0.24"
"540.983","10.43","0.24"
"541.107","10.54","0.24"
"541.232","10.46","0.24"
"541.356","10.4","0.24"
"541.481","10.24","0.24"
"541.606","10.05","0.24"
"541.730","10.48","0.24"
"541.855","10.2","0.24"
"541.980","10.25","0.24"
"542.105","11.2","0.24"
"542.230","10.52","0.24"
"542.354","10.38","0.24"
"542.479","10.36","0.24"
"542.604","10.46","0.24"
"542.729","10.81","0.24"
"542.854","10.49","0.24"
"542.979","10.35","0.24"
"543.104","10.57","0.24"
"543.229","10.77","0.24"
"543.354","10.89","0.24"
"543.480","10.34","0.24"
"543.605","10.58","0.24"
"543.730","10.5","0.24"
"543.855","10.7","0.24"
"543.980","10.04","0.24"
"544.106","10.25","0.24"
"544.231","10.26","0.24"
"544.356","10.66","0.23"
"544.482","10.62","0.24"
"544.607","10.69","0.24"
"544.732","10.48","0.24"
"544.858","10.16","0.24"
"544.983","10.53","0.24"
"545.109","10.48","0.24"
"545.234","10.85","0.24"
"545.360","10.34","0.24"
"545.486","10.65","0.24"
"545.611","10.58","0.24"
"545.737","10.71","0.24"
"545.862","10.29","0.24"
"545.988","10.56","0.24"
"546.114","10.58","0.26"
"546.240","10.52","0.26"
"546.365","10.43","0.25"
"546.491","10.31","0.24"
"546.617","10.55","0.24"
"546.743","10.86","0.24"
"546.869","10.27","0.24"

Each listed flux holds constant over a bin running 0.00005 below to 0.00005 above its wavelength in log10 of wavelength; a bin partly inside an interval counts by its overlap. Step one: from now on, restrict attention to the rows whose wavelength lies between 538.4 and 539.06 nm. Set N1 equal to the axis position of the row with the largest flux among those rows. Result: 538.993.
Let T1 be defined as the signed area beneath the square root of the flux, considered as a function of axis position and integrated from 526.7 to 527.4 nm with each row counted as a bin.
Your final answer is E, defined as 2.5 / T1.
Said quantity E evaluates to 1.09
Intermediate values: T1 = 2.30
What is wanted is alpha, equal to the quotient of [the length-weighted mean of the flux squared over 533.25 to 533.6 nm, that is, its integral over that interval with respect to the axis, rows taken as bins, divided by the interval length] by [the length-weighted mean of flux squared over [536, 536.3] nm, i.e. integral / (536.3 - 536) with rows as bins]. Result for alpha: 0.96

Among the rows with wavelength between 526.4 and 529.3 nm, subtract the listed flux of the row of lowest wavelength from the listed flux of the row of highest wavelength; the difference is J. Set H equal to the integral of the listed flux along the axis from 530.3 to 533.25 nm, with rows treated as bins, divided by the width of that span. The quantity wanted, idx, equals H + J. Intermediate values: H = 10.6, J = -0.5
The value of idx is 10.1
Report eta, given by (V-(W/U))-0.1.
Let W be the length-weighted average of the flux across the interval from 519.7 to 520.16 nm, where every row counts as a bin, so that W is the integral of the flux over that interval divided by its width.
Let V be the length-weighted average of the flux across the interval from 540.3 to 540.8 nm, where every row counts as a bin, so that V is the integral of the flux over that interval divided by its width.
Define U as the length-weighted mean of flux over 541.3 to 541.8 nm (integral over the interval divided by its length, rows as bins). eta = 9.4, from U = 10.3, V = 10.6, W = 11.15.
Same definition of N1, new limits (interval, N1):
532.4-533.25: 532.455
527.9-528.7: 528.547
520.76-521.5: 520.815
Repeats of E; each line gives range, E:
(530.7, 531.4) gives 1.08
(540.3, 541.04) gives 1.04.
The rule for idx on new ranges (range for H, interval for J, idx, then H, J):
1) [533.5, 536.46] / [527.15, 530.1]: 11.0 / 10.6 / 0.4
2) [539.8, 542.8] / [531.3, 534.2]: 9.9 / 10.5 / -0.6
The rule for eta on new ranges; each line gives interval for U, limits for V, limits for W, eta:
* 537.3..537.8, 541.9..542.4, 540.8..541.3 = 9.5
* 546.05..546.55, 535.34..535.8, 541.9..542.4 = 9.8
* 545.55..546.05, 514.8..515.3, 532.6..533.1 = 10.1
